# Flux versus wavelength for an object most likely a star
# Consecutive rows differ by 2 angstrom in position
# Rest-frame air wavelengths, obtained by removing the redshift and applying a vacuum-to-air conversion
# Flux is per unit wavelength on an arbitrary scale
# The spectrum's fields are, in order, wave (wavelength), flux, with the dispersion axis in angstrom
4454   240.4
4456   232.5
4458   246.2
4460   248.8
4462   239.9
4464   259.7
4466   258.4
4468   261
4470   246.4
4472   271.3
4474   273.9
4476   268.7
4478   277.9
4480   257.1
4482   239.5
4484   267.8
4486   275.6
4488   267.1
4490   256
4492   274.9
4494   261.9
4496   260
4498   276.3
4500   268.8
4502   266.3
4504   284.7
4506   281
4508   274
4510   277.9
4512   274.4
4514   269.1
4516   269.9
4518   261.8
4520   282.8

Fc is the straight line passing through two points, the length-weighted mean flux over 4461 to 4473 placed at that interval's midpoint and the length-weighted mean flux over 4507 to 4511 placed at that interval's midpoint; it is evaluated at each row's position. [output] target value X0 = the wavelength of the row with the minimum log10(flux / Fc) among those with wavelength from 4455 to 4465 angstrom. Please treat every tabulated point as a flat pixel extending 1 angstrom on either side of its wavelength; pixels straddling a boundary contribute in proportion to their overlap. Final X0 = 4456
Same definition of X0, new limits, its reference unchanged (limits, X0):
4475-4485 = 4482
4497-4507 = 4502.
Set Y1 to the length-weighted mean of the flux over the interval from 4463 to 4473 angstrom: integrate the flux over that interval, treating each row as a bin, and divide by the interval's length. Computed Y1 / 259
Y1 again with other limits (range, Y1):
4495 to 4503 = 268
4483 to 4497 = 266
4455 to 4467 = 248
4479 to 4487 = 260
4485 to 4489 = 271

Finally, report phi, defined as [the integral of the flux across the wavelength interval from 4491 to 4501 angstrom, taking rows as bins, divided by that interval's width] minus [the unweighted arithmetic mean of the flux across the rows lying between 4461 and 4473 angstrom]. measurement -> 12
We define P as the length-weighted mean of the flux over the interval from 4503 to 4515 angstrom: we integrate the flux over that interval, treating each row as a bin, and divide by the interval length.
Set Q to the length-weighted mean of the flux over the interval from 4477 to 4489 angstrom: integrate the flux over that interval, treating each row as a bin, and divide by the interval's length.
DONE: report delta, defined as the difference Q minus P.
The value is -13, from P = 277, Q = 264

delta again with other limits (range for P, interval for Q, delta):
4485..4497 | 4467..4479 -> 1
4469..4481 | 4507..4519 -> 5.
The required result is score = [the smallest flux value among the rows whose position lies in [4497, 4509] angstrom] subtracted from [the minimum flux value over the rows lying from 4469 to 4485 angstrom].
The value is -27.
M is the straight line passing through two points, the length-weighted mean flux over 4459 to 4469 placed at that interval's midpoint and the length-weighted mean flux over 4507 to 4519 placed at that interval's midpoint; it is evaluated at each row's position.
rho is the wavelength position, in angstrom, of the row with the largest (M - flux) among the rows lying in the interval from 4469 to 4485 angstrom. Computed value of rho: 4482 angstrom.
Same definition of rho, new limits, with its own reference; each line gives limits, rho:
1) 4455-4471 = 4456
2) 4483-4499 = 4490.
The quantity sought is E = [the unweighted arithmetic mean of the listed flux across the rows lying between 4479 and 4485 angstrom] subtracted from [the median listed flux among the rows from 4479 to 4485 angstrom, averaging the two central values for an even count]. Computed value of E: 2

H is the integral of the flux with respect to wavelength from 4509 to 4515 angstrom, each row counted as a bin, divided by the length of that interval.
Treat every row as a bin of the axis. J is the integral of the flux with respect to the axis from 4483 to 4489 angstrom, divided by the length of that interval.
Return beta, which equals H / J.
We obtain 1.01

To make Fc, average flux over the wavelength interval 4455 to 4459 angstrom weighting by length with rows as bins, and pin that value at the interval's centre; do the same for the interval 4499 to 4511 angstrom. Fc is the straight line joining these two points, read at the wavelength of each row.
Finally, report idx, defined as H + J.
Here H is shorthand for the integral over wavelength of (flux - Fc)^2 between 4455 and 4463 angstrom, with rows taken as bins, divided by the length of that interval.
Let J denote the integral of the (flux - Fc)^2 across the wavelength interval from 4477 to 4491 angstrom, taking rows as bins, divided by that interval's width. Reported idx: 209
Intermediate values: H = 34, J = 175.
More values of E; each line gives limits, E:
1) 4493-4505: -2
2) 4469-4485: 5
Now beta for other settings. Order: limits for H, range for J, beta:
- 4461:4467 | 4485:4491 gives 0.95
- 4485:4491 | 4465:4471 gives 1.04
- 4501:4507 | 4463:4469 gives 1.07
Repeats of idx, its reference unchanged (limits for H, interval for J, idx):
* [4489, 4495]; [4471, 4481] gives 389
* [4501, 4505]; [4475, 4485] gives 306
